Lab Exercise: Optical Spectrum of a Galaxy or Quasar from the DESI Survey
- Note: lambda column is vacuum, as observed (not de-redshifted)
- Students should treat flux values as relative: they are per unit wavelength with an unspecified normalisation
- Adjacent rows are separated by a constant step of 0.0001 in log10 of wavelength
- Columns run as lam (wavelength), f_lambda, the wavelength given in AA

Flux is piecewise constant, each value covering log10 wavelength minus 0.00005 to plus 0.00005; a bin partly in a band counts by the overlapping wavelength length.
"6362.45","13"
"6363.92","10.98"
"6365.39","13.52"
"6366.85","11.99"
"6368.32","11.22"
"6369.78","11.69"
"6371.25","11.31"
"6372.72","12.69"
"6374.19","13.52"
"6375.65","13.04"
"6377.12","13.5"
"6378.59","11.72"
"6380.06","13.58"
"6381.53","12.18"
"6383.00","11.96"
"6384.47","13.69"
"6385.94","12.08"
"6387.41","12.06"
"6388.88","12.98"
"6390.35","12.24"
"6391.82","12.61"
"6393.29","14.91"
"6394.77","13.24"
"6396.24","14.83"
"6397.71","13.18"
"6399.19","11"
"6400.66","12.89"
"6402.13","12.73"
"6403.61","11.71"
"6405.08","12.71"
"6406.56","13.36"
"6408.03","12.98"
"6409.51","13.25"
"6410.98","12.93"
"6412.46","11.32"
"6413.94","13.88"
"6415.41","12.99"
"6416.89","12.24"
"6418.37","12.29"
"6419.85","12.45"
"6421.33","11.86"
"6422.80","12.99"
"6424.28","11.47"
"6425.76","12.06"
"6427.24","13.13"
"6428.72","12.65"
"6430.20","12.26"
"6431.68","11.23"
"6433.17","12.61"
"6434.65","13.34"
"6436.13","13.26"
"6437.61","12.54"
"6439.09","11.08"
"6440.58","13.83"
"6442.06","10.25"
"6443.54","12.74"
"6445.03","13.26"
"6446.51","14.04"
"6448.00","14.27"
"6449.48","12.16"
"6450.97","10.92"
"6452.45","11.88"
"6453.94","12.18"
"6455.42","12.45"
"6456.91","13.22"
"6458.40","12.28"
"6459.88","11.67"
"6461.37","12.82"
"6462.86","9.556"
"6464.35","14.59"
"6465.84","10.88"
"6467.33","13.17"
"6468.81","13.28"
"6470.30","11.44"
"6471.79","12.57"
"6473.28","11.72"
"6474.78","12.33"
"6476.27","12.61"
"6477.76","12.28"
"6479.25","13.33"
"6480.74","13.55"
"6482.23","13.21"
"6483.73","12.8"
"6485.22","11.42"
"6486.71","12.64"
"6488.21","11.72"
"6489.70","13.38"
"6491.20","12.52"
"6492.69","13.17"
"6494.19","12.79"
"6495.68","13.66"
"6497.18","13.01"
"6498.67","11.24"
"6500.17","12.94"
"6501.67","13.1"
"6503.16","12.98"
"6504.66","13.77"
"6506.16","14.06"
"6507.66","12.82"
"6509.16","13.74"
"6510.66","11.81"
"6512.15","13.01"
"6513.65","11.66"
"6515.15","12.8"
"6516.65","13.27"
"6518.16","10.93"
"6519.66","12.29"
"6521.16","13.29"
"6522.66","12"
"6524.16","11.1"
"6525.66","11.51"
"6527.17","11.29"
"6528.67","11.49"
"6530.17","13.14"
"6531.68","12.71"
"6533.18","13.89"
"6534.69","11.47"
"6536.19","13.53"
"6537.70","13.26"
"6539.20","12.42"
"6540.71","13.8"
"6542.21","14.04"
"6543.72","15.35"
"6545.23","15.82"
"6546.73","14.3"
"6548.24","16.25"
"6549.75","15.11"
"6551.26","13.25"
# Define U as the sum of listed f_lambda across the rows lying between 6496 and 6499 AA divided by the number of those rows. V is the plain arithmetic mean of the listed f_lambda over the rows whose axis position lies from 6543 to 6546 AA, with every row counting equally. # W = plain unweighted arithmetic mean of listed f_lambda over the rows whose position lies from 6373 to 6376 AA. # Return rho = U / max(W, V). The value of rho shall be 0.78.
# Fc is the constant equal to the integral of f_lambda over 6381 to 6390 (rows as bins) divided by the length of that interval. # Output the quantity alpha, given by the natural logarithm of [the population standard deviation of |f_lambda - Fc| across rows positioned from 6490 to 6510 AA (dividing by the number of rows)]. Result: -0.8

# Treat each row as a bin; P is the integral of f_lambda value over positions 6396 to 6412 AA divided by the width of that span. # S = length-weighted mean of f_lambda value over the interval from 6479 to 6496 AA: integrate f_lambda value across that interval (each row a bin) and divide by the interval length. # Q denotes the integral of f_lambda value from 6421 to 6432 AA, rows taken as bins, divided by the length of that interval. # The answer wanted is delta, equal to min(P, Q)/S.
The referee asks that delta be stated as 0.96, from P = 12.8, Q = 12.3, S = 12.8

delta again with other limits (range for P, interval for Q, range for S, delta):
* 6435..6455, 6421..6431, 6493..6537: 0.98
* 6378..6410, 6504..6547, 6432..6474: 1.03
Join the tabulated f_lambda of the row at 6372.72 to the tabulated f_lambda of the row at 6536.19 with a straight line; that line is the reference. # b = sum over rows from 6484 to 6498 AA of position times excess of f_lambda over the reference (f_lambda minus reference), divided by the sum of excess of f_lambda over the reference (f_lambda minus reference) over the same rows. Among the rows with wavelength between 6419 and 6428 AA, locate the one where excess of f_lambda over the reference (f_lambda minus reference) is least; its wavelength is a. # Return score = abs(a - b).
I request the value 63.9 AA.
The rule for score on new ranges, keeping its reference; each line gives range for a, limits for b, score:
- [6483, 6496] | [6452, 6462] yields 28.7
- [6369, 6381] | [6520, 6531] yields 154.6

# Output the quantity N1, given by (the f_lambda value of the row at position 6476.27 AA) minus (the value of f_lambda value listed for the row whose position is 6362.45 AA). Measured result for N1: -0.4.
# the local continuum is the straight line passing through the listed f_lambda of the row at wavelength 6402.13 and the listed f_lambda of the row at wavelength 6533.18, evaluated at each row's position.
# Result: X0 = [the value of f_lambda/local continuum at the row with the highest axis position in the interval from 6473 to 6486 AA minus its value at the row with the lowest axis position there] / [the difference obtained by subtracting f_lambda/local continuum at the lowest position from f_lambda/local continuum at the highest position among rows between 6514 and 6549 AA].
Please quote -0.1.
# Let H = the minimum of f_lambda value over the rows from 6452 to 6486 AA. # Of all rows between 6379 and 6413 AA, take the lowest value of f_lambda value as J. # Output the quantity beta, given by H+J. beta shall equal 20.6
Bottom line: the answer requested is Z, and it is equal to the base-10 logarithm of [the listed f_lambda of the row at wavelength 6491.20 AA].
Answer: 1.10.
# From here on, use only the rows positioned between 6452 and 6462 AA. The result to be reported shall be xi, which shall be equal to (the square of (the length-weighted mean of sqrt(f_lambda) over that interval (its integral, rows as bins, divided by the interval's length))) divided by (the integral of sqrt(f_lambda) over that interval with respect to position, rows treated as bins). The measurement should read 0.352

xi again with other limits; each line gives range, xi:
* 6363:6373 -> 0.345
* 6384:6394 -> 0.359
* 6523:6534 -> 0.317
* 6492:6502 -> 0.358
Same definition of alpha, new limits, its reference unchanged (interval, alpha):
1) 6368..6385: -1.1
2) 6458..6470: -0.1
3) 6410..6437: -0.9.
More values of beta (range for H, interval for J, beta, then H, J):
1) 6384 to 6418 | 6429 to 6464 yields 20.6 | 11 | 9.556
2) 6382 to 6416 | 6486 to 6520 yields 21.9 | 11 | 10.93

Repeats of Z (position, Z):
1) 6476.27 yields 1.10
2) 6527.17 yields 1.05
